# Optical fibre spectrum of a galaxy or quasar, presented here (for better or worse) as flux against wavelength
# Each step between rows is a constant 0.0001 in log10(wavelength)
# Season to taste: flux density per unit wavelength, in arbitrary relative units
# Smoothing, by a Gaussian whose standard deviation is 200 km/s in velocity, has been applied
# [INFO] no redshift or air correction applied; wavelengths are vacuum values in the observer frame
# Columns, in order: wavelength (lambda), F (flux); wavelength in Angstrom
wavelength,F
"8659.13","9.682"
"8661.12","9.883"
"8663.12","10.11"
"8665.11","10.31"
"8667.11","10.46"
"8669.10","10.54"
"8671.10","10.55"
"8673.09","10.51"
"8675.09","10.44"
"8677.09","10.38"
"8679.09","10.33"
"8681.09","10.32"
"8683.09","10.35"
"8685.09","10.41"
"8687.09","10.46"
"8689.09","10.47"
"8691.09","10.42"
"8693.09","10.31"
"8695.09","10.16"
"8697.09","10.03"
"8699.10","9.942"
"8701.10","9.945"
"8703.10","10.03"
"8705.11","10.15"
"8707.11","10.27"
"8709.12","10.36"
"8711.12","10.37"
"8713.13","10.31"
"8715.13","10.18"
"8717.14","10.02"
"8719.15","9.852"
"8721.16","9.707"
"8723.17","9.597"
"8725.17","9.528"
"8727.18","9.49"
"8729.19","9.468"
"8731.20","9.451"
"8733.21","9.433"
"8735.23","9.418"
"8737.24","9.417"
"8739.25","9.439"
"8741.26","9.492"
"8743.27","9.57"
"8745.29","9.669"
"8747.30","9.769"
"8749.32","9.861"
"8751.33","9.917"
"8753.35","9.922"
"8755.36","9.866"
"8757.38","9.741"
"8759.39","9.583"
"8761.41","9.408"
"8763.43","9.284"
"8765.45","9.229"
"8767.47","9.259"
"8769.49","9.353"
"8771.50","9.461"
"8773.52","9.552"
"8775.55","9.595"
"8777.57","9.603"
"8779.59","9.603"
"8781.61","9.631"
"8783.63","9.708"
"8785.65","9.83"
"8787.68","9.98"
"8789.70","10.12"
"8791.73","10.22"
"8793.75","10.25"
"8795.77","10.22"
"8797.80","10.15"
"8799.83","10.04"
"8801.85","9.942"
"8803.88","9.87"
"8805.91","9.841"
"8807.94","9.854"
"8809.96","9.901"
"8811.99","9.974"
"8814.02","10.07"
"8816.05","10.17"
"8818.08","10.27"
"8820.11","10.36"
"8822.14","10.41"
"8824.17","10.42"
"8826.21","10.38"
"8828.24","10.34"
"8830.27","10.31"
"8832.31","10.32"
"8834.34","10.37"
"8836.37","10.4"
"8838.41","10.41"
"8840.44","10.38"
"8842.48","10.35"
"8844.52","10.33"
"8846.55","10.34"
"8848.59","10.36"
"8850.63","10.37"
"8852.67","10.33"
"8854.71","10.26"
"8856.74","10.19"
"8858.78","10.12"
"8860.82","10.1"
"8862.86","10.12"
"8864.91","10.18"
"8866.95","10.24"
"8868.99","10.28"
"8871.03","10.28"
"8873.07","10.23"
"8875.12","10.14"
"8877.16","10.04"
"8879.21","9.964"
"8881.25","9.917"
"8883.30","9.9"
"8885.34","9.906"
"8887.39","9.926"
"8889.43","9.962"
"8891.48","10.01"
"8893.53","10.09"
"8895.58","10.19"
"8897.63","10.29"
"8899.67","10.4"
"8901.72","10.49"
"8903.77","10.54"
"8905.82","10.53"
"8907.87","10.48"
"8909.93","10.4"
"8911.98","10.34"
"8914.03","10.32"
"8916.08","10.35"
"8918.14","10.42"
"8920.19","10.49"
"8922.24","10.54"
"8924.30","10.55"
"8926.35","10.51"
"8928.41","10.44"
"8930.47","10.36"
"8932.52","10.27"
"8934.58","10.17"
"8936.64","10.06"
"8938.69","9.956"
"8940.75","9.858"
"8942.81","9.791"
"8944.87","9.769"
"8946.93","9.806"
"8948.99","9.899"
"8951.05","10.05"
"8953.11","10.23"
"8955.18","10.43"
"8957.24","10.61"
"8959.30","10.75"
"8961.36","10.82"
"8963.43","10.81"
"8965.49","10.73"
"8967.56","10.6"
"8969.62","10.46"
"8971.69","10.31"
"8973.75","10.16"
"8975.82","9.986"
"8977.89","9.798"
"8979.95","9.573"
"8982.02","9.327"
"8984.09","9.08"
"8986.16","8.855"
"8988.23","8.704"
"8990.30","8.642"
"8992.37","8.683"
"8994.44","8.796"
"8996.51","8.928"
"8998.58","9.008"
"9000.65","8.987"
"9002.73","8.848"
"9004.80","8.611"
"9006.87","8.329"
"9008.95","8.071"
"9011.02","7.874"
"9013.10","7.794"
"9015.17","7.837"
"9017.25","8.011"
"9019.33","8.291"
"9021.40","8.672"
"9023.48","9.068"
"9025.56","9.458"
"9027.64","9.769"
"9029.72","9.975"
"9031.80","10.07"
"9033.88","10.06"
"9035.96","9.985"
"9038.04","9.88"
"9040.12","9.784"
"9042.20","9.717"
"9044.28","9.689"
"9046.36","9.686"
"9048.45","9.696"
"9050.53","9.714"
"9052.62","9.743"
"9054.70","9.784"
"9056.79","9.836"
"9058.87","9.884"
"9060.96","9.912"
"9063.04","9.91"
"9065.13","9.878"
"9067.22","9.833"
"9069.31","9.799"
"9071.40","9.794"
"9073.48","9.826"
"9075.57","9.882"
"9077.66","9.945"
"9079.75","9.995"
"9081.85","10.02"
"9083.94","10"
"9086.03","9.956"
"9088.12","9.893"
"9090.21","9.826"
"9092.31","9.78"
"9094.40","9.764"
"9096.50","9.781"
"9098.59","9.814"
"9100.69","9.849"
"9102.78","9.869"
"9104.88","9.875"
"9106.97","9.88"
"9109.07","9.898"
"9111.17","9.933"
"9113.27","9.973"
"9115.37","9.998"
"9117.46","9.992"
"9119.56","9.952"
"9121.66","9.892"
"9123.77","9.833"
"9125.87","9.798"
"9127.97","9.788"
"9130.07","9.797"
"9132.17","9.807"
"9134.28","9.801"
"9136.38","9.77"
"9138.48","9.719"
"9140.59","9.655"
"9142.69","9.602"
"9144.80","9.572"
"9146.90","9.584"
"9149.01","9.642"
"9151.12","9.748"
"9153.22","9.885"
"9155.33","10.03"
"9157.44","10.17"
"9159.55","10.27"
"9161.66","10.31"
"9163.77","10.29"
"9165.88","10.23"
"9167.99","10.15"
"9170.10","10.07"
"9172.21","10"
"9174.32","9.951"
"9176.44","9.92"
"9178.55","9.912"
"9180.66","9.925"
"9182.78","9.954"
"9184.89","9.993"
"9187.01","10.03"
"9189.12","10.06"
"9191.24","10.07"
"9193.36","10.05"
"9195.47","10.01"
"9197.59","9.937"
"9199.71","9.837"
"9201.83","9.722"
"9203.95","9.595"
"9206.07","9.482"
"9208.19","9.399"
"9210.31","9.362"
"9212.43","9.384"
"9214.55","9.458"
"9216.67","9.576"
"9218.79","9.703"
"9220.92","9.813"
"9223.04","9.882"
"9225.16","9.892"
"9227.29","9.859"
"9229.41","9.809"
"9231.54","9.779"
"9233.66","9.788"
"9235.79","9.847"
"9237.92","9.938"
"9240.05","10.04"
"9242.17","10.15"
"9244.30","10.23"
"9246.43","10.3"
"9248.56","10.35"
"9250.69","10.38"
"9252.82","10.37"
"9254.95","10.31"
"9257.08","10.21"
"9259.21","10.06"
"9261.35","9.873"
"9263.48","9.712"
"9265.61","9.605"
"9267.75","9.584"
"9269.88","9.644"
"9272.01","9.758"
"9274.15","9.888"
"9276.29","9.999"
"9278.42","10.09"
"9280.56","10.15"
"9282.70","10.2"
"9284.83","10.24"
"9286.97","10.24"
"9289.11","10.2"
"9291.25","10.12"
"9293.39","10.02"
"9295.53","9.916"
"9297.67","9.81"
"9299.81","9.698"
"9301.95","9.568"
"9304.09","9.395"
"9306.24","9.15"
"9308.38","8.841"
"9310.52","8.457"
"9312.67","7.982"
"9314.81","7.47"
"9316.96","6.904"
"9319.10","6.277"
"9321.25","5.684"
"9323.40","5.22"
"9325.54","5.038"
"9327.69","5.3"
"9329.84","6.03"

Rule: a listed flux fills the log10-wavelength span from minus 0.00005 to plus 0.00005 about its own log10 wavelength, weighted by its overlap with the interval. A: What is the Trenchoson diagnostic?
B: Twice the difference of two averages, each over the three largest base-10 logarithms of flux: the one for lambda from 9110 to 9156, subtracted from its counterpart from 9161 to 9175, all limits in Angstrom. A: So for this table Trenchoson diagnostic 0.023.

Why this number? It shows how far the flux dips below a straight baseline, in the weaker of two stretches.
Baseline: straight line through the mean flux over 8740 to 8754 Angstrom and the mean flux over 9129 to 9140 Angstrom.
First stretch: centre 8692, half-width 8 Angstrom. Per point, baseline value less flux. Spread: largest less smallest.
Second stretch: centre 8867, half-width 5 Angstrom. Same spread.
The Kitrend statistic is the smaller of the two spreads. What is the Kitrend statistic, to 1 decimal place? 0.2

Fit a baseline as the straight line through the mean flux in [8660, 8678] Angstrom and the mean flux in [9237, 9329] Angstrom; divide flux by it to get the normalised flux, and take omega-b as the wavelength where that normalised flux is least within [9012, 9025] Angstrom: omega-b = 9013.10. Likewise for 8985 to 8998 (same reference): 8990.30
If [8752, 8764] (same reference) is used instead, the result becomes 8763.43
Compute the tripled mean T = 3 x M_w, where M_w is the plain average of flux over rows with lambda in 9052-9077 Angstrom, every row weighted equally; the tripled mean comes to 29.5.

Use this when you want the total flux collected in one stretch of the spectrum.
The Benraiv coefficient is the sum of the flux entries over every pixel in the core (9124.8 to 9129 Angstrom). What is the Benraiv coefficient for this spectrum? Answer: 19.6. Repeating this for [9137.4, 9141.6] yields 19.4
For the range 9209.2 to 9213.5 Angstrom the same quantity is 18.7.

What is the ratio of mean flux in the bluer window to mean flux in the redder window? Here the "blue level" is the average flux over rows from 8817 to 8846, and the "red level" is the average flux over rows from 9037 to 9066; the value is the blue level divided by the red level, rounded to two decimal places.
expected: 1.06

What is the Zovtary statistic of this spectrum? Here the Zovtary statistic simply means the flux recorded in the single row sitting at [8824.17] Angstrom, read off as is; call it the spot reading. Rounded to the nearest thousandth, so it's 10.420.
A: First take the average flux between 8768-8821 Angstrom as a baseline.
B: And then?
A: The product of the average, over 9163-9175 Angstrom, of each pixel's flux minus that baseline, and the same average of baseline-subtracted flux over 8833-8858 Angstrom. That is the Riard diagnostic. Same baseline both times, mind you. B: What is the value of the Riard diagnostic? 0.09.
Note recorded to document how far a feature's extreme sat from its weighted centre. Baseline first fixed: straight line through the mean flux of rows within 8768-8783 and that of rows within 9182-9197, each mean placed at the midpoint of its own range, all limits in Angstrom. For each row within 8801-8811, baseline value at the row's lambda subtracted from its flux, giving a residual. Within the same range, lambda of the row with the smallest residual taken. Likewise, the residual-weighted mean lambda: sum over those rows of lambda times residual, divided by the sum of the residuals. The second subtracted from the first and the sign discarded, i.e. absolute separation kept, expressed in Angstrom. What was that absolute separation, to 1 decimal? 0.2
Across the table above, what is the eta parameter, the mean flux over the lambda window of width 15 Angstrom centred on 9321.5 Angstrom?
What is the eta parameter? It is 6.0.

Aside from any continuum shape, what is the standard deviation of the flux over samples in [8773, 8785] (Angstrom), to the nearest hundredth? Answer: 0.05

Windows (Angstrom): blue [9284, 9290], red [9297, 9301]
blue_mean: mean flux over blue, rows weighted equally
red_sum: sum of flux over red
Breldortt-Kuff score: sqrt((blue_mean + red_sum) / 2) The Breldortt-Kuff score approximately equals 3.9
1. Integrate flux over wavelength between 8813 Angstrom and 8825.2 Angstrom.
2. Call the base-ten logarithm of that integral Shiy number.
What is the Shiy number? 2.098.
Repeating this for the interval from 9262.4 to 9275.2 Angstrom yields 2.094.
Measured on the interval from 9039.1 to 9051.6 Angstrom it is 2.084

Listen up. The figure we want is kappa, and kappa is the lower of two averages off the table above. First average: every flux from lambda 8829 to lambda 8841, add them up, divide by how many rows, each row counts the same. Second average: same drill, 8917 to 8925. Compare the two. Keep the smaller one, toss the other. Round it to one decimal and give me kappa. 10.4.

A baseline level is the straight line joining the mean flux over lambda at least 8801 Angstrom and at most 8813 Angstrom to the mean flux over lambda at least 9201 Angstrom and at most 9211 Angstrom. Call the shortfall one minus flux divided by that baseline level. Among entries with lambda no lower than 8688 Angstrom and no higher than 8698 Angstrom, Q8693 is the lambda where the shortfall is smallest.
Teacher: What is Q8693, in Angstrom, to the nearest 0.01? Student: 8689.09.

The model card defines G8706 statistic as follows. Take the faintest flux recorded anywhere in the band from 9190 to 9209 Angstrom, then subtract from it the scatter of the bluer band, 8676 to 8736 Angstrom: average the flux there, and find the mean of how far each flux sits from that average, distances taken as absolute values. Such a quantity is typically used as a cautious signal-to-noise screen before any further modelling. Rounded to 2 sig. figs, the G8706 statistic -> 9.1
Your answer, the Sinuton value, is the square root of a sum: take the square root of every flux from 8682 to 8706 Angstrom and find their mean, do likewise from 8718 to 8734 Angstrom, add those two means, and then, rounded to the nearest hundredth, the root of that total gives 2.51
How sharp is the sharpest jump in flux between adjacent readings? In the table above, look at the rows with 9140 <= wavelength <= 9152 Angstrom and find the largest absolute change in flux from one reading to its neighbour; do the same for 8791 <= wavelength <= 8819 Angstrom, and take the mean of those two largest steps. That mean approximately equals 0.11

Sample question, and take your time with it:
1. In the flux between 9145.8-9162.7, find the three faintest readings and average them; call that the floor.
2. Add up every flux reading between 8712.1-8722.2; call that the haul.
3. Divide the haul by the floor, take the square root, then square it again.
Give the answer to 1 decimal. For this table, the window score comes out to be 5.2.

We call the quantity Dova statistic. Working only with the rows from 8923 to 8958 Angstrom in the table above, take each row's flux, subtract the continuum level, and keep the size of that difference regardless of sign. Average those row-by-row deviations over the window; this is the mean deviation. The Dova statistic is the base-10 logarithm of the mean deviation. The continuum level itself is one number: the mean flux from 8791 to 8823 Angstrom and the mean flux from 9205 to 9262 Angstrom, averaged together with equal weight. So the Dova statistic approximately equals -0.57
